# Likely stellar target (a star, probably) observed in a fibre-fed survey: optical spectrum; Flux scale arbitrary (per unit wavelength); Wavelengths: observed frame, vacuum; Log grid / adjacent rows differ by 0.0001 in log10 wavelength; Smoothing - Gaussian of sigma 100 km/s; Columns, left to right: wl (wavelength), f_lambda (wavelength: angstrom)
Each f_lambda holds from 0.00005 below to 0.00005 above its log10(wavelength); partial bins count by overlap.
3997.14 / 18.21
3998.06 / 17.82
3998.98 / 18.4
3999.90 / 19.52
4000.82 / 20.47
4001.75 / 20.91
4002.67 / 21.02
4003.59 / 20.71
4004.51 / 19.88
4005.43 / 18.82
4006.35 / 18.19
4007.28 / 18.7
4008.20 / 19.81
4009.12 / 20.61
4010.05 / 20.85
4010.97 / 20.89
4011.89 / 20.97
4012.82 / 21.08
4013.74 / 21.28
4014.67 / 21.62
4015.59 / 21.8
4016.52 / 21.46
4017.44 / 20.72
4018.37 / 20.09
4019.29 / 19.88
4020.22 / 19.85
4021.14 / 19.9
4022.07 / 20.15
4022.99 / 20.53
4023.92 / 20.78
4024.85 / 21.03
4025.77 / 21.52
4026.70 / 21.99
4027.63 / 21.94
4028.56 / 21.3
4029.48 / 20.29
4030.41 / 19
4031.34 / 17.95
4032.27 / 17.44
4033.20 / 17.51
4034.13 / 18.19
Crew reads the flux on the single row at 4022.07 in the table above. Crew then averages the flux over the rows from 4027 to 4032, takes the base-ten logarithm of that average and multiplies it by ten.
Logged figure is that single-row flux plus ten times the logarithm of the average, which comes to 33.2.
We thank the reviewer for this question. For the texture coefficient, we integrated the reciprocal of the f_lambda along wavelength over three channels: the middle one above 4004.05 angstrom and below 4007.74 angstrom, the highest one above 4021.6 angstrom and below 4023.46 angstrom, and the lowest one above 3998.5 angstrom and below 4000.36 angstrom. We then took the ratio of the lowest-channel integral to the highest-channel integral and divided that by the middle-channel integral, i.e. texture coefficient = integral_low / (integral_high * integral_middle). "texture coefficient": 5.5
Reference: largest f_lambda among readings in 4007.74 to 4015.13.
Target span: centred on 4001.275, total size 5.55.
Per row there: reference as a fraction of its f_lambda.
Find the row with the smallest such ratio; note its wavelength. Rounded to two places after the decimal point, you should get 4002.67 angstrom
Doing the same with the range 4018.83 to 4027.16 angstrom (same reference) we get 4026.70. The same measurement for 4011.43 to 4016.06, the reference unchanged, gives 4015.59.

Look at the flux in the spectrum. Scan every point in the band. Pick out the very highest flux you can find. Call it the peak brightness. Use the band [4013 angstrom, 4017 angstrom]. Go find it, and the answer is 21.8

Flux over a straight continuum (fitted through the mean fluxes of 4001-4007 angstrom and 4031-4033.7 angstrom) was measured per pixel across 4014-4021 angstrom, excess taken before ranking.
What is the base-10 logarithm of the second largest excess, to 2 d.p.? 0.41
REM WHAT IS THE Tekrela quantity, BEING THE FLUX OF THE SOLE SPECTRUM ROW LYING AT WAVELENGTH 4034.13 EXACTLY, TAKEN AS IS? 18.19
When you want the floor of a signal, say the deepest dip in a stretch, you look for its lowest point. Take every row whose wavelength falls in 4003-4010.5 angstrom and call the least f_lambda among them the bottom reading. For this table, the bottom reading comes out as 18.19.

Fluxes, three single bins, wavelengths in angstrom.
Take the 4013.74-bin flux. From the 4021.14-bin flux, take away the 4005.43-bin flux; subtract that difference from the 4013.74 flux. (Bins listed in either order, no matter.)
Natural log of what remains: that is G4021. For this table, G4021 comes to 3.01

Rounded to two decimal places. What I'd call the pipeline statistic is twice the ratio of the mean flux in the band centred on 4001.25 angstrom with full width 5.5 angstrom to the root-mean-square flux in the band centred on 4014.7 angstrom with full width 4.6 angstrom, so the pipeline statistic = 1.88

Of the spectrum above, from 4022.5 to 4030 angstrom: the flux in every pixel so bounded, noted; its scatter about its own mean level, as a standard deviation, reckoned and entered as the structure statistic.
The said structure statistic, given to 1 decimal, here 0.6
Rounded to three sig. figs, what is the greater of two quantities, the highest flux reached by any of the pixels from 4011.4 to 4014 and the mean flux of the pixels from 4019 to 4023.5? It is 21.3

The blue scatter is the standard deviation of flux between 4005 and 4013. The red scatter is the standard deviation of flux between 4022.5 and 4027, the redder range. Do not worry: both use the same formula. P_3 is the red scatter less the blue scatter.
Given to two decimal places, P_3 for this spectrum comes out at -0.55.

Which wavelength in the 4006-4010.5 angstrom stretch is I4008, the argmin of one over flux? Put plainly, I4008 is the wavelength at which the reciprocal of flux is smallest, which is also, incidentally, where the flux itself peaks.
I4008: 4010.05 angstrom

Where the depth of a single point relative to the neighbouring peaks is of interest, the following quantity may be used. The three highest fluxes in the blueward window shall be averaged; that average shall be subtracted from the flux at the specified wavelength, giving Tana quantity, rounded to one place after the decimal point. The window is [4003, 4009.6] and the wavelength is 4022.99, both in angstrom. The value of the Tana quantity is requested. 0.1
